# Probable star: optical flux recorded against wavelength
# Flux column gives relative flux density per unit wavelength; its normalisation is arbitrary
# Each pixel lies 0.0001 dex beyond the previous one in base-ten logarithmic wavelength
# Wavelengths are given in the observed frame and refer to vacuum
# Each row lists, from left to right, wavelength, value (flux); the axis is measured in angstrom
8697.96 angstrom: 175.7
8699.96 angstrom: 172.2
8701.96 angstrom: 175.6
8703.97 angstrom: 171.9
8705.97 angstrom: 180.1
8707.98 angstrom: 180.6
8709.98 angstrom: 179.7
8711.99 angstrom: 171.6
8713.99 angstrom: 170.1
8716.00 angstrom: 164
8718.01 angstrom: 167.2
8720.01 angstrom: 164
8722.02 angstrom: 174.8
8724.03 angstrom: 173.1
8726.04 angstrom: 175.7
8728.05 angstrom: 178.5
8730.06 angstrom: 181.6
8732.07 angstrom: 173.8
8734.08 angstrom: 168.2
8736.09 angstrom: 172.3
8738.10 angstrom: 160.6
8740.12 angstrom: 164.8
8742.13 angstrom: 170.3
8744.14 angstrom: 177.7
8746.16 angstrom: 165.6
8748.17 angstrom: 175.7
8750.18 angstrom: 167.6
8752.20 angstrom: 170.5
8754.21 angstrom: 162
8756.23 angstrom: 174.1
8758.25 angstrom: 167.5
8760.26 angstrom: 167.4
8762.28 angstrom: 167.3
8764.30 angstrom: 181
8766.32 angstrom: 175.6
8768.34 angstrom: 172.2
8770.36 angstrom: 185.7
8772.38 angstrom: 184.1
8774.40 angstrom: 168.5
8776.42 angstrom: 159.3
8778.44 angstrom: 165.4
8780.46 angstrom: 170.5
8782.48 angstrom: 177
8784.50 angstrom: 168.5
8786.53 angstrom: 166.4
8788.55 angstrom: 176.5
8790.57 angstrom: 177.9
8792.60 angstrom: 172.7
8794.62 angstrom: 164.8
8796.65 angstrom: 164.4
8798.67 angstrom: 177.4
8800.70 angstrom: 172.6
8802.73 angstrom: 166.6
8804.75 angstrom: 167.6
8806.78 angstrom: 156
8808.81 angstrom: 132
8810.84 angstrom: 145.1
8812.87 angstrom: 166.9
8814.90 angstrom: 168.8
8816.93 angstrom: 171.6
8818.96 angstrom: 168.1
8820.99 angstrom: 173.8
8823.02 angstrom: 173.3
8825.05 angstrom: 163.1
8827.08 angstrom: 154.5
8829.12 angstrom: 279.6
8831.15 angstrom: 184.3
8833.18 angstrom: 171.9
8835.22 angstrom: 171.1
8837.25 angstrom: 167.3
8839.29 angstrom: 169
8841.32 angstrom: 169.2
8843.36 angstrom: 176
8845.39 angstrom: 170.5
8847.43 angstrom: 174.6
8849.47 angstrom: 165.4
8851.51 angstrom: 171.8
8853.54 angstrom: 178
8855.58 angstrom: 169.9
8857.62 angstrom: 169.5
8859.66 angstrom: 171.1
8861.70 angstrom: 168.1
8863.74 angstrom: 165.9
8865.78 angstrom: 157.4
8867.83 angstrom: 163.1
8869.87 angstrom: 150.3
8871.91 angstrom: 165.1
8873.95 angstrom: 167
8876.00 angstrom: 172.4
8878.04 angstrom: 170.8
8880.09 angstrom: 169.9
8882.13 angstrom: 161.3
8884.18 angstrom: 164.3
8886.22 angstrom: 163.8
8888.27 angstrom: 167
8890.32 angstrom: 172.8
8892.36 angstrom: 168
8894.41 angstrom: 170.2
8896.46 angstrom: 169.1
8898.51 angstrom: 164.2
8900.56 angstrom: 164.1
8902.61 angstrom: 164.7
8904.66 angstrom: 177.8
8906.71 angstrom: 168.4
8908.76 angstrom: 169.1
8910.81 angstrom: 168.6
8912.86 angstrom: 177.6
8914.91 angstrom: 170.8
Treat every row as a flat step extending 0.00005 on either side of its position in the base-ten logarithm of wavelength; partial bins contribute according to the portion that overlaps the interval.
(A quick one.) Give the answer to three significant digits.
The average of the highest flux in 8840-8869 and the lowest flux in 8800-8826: 155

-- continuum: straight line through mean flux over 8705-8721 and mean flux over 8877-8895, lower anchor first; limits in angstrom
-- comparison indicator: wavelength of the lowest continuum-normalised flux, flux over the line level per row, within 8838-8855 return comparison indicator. 8849.47 angstrom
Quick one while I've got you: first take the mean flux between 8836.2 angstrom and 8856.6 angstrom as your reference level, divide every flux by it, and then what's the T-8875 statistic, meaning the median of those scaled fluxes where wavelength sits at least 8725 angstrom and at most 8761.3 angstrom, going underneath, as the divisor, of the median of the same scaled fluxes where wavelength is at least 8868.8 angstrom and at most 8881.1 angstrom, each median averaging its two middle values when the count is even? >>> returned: 0.989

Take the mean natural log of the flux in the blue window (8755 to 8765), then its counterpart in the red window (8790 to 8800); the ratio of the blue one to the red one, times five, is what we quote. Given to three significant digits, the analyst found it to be 5.00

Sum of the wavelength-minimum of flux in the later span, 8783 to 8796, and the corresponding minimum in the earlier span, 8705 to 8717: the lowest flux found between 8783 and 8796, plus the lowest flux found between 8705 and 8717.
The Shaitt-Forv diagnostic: 329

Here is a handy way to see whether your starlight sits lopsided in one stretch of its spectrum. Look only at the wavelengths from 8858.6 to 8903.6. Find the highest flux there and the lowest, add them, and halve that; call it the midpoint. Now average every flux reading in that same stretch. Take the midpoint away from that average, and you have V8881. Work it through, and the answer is 4.4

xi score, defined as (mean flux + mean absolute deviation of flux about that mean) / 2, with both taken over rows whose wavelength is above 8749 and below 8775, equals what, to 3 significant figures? 89.2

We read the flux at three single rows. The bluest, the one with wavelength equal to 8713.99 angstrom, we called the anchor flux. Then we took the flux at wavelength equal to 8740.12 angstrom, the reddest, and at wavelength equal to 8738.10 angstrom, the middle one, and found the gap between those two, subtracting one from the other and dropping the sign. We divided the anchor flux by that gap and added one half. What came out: 41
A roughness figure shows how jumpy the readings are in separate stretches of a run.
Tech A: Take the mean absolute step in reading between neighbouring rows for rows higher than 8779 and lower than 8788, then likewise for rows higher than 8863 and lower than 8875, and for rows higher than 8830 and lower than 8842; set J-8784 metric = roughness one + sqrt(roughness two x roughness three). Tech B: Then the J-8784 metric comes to 11.4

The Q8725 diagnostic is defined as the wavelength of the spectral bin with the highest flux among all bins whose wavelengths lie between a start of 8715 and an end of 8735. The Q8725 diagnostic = 8730.06 angstrom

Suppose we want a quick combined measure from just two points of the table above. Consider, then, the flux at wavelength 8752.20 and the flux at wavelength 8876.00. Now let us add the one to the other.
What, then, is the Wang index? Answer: 343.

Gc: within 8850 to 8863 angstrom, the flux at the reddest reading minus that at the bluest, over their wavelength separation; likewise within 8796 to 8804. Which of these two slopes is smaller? -0.36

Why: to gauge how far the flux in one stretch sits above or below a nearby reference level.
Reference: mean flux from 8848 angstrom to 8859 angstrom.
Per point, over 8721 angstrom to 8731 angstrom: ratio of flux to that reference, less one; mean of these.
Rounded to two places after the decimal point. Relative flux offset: 0.03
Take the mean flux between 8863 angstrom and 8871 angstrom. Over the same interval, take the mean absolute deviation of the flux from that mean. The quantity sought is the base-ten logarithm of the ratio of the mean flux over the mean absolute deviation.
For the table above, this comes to 1.5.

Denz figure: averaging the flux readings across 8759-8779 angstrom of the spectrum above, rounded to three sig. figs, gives 173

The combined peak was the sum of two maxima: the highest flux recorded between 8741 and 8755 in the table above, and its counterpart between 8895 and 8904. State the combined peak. 347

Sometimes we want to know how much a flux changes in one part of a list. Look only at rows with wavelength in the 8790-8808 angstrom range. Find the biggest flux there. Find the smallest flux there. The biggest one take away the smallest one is 22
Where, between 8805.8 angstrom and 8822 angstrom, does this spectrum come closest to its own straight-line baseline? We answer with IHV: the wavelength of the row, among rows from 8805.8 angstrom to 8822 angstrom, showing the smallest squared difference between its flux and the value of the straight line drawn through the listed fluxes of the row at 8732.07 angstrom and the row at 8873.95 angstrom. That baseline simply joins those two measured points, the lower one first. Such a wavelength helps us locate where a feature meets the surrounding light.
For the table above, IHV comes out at 8814.90 angstrom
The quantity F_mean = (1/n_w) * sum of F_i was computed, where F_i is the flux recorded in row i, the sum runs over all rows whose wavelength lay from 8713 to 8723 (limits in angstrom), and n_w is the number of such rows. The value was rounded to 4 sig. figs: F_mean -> 168.0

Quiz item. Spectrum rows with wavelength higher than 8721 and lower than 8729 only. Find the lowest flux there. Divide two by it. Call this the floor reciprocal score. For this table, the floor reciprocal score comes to 0.0116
